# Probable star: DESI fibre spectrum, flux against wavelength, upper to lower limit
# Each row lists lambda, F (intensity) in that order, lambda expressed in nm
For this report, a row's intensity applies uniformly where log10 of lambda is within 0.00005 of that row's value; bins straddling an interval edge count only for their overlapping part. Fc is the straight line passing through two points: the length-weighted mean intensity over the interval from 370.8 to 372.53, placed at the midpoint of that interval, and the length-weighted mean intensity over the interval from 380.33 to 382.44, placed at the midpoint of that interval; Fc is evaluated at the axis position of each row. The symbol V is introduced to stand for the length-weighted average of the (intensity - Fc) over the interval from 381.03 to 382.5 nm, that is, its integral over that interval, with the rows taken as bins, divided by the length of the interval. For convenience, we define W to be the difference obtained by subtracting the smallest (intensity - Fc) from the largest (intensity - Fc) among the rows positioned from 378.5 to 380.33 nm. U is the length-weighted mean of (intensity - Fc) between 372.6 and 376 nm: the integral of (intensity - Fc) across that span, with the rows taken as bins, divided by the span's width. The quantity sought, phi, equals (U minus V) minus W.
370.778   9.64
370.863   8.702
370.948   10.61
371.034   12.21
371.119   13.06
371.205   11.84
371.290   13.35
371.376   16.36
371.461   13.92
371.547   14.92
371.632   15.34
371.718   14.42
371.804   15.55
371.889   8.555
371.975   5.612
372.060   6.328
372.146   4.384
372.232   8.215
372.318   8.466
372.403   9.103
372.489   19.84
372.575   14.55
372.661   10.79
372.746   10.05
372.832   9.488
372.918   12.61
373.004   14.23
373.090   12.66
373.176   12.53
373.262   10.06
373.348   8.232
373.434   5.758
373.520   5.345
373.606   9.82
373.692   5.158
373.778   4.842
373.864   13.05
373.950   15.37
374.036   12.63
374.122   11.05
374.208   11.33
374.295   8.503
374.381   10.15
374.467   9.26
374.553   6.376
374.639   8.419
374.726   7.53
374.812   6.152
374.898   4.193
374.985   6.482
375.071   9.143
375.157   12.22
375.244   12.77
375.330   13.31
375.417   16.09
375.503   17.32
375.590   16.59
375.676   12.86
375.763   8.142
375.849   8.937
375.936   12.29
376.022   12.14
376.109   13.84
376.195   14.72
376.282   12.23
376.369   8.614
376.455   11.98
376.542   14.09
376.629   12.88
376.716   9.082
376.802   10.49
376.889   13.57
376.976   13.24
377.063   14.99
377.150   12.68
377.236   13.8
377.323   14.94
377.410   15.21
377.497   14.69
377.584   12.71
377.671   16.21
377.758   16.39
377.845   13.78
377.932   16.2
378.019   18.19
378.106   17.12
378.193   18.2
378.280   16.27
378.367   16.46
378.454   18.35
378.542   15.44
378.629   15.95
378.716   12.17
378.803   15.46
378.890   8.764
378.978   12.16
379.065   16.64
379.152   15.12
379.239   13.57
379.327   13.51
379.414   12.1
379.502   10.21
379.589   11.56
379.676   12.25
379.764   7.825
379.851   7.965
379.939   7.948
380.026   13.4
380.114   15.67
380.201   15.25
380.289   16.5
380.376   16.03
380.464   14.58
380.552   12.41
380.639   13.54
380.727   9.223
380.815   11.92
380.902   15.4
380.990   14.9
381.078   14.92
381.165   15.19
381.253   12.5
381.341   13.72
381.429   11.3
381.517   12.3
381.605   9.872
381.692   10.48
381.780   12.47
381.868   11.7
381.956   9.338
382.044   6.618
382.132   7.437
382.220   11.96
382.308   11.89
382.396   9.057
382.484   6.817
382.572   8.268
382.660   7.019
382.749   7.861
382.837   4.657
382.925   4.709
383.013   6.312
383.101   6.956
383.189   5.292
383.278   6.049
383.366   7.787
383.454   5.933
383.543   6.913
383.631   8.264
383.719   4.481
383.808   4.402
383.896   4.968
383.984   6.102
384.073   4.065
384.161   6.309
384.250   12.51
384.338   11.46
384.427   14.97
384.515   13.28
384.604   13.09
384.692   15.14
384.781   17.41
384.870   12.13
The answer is -9.2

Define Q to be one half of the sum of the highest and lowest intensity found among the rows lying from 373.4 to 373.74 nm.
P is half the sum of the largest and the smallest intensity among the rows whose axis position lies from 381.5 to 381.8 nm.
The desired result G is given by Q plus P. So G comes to 19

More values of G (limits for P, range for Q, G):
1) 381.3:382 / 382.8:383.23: 17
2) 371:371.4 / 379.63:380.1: 25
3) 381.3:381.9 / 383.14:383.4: 18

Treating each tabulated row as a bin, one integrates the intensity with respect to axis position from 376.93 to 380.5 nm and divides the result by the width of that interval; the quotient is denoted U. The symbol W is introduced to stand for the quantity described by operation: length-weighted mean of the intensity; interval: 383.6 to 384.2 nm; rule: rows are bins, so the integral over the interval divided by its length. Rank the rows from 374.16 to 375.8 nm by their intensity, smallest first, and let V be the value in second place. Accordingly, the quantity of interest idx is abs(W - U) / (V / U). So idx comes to 19.9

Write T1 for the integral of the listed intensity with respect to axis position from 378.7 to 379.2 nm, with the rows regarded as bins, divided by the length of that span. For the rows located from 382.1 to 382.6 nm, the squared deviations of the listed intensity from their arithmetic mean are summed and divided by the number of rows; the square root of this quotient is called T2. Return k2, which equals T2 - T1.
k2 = -11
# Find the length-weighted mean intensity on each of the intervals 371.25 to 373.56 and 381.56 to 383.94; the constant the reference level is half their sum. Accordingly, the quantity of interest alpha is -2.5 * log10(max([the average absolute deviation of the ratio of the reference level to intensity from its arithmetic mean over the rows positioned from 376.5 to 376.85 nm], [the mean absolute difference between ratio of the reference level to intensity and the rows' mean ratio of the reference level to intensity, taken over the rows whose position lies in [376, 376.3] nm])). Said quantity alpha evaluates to 2.2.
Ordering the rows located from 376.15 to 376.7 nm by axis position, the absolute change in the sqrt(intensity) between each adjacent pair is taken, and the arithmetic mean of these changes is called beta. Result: 0.38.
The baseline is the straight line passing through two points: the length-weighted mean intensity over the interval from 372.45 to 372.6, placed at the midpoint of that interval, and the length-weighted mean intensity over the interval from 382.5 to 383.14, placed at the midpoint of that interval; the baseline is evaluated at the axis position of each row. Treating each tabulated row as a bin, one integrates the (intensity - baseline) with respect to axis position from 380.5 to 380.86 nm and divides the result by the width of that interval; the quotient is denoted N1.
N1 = 3.0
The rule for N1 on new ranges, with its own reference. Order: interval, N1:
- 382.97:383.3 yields -0.1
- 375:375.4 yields -2.8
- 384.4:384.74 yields 9.4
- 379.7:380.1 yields 0.3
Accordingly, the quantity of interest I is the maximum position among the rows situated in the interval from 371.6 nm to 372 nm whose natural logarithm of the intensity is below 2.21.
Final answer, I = 371.975 nm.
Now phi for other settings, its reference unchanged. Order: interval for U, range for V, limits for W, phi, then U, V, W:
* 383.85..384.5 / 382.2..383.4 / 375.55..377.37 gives -7.1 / -3.4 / -4.7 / 8.5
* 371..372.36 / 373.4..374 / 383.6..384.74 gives -8.1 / -0.1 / -3.1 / 11.0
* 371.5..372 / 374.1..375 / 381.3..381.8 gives 0.8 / 1.1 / -3.6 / 3.9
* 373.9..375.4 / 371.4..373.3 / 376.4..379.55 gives -11.4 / -1.8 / -0.1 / 9.6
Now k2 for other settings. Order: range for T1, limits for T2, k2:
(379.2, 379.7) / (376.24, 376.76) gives -10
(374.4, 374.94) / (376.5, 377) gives -5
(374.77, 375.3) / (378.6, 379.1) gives -6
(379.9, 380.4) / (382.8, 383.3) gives -13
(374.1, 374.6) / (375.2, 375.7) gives -7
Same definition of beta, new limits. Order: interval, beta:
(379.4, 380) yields 0.22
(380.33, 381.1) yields 0.28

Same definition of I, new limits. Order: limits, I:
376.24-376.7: 376.369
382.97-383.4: 383.366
